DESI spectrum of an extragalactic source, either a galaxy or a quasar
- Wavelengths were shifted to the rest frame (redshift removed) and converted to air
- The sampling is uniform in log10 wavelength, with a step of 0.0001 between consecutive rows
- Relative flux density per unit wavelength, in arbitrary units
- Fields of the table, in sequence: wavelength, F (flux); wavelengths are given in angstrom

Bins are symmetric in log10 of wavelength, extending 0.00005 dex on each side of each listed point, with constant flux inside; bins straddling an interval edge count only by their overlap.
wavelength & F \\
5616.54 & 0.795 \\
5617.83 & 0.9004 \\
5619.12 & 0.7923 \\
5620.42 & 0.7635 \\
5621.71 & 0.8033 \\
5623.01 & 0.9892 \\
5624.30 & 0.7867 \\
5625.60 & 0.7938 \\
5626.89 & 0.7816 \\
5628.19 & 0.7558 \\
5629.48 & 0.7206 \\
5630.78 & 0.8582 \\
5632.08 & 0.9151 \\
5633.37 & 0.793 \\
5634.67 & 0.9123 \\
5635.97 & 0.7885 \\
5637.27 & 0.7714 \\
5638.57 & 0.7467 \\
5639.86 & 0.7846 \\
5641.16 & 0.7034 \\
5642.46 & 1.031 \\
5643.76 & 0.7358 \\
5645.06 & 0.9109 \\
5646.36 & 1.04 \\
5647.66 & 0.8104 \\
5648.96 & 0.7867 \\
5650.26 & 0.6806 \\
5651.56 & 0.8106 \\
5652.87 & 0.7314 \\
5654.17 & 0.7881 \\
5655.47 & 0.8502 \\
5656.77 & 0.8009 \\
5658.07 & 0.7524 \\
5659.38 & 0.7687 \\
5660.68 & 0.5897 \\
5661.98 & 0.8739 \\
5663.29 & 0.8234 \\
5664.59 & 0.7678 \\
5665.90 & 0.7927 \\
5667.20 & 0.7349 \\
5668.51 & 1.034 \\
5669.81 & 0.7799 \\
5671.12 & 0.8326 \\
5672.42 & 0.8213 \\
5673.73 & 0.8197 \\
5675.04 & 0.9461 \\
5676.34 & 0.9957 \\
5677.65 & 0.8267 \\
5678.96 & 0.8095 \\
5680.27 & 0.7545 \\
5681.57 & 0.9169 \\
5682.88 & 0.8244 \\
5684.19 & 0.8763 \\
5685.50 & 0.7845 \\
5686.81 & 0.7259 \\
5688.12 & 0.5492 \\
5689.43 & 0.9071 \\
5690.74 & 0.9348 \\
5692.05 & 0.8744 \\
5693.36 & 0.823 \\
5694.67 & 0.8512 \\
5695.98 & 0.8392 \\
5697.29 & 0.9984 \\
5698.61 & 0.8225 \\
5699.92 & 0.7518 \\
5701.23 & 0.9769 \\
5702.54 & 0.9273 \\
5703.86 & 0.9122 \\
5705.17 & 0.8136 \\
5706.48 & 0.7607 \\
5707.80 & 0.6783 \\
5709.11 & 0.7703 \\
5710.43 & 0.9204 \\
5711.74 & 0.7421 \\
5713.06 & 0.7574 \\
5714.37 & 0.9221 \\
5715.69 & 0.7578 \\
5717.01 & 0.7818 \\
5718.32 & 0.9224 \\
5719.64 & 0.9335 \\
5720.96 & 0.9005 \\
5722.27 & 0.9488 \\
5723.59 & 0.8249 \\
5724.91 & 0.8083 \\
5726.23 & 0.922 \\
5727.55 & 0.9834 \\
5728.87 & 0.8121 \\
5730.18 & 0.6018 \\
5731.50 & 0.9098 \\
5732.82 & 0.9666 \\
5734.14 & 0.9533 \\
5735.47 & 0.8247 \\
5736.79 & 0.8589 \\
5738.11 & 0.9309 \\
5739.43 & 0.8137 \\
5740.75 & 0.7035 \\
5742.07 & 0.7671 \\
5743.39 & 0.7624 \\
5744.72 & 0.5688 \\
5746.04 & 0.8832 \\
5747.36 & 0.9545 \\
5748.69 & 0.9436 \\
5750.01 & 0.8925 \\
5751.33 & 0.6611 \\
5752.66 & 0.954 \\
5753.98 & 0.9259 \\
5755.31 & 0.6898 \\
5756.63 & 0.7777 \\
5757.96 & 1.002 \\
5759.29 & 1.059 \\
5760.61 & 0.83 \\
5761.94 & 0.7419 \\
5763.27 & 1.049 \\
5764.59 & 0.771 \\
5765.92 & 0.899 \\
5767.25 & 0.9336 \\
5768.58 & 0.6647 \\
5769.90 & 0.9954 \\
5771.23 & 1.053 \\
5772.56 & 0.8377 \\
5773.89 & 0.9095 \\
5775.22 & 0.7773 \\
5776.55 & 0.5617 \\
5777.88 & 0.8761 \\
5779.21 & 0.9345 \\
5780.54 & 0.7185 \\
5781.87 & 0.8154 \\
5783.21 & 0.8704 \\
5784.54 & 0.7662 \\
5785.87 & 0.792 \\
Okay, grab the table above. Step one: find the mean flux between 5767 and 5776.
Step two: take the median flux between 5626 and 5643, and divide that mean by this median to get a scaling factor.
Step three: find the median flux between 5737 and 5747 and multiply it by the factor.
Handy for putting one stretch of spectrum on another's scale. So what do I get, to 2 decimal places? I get 0.86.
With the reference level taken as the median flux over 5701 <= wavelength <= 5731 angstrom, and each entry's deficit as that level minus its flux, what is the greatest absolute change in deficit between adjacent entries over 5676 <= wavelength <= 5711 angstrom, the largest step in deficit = 0.36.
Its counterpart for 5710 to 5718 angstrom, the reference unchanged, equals 0.18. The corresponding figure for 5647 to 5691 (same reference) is 0.36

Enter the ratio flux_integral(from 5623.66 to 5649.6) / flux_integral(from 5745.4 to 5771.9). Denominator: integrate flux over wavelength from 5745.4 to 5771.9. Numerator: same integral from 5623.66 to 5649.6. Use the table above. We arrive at 0.91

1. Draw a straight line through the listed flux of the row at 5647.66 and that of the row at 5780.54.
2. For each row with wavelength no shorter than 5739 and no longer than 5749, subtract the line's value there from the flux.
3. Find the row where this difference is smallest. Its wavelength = 5744.72 angstrom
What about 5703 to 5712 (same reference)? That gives 5707.80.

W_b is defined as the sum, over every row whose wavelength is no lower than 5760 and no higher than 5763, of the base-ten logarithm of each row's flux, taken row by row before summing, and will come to -0.21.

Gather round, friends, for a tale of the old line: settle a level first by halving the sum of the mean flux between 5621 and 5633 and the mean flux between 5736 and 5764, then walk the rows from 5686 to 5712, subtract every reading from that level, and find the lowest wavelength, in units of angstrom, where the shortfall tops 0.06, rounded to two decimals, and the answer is 5686.81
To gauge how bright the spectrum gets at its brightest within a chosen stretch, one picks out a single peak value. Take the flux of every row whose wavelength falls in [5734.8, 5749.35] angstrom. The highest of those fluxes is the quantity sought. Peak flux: 0.9545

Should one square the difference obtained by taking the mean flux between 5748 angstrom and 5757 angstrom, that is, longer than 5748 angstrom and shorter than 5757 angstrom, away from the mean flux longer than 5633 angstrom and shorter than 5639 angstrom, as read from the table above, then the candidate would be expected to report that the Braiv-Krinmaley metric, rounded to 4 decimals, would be 0.0011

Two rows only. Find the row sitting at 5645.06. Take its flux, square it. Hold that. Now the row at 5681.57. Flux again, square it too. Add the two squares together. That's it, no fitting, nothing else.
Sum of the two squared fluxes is 1.67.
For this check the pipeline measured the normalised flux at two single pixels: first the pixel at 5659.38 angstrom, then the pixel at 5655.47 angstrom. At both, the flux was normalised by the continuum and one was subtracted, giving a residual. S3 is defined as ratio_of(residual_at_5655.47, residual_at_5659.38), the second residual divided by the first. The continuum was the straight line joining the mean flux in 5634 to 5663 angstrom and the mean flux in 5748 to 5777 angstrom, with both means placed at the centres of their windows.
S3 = -1.09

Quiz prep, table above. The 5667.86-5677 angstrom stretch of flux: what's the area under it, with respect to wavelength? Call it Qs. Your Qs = 8.14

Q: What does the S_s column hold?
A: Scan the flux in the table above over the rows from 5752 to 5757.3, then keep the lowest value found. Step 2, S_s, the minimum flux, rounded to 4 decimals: 0.6898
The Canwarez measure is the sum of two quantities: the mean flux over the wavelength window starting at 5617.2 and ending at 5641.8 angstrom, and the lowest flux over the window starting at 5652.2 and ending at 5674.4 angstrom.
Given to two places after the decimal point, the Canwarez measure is 1.40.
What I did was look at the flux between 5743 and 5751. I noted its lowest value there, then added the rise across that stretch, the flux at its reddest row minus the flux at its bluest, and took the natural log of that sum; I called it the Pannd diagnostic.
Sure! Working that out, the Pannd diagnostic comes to -0.36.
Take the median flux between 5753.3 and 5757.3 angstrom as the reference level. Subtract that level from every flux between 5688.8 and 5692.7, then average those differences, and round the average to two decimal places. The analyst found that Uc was 0.13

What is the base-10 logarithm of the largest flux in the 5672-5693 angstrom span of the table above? 0.00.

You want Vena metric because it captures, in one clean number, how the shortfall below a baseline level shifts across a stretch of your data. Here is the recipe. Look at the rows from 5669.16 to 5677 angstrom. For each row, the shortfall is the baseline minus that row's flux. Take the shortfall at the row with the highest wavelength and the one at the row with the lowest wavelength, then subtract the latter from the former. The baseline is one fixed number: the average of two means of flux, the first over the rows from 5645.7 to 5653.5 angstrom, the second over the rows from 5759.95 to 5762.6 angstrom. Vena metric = -0.22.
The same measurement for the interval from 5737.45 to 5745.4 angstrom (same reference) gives 0.36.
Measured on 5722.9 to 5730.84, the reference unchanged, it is 0.22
